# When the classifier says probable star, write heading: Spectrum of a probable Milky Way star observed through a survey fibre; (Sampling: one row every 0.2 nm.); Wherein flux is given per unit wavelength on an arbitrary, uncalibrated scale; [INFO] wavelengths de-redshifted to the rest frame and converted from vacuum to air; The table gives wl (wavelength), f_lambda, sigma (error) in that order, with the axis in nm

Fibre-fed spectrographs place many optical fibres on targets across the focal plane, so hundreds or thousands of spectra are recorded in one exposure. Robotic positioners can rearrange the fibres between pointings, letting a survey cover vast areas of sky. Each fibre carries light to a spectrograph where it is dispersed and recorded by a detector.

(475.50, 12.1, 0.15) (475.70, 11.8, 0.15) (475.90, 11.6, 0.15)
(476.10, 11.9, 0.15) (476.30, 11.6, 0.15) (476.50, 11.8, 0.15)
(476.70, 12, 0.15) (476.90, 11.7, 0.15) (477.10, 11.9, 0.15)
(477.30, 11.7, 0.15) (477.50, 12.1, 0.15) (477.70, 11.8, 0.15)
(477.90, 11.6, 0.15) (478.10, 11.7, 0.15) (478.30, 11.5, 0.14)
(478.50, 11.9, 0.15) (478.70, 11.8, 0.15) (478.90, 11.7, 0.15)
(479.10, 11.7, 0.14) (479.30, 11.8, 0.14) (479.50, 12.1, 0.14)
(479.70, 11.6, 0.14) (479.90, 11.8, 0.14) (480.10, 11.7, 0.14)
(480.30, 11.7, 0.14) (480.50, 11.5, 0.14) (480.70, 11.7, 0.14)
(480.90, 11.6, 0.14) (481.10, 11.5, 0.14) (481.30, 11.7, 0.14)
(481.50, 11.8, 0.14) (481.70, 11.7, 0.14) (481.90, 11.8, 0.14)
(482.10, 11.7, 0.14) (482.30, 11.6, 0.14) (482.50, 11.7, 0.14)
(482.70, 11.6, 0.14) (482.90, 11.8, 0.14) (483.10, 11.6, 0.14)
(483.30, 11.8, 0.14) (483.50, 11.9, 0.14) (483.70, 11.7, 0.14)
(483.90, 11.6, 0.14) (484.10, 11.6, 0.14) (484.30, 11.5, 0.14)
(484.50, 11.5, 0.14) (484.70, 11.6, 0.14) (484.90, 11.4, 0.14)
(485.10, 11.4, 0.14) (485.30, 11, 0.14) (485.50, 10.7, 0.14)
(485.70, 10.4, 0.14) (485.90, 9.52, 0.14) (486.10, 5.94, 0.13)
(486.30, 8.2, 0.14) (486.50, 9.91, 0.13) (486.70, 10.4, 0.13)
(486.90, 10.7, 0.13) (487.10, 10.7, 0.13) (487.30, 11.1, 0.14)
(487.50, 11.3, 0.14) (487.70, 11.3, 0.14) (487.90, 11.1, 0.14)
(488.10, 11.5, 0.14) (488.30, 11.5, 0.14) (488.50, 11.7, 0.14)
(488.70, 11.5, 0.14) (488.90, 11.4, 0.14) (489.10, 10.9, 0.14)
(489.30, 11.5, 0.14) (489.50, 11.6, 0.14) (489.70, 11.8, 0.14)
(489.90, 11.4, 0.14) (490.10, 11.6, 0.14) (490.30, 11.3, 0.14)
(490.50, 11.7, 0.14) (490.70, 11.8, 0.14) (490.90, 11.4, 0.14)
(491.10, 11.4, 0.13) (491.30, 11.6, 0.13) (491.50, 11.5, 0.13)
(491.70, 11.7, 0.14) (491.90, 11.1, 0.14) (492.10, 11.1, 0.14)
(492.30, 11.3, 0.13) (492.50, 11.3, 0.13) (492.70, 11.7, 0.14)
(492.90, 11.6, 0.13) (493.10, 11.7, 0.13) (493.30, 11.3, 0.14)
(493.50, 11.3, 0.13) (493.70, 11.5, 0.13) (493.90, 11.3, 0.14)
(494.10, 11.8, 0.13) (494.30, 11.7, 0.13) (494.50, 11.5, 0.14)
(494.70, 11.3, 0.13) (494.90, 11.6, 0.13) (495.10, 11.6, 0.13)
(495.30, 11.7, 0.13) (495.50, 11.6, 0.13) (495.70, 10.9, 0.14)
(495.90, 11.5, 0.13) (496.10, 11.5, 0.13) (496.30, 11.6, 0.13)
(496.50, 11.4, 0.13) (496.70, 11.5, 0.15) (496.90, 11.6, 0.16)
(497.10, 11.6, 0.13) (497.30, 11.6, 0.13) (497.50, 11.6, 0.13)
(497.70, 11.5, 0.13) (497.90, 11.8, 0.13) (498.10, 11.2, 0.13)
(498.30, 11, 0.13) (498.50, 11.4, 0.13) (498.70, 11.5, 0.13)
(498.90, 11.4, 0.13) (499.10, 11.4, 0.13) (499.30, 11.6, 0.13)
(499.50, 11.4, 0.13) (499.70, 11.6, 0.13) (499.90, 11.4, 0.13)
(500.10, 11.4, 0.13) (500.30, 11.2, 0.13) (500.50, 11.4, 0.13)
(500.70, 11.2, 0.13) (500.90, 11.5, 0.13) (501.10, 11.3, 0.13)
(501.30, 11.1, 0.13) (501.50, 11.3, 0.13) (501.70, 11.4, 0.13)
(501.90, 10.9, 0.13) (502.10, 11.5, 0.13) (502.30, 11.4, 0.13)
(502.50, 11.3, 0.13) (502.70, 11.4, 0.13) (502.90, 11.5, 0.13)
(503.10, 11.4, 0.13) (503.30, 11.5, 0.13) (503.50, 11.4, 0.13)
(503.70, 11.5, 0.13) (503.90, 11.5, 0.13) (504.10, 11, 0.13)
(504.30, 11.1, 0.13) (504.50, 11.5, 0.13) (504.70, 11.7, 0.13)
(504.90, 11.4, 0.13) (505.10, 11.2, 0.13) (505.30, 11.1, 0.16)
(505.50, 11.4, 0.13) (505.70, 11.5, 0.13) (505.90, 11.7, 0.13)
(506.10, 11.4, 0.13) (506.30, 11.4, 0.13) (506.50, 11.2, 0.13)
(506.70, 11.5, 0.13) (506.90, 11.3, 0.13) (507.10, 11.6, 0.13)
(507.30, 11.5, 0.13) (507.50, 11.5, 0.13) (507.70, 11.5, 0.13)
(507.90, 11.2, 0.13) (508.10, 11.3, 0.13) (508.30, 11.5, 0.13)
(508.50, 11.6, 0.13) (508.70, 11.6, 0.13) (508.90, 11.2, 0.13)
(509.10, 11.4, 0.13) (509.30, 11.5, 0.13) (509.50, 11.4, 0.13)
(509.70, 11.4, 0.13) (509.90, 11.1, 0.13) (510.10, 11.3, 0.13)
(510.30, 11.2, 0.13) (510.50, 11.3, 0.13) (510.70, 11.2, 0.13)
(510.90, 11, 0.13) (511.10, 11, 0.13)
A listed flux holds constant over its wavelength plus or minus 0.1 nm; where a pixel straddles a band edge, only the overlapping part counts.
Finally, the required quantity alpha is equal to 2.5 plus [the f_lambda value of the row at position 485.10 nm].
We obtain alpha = 13.90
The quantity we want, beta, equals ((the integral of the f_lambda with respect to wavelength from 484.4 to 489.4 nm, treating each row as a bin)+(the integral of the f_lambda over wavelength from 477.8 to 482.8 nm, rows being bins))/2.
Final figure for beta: 56.1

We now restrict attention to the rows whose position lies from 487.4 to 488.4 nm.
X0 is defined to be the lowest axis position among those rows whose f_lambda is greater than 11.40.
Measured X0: 488.10 nm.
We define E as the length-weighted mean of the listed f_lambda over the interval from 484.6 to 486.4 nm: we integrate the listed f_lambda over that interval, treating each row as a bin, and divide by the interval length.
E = 10.02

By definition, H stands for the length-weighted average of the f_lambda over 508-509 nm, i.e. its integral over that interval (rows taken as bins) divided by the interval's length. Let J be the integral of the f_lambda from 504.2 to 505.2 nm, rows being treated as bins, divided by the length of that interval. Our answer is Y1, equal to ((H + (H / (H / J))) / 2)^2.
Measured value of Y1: 130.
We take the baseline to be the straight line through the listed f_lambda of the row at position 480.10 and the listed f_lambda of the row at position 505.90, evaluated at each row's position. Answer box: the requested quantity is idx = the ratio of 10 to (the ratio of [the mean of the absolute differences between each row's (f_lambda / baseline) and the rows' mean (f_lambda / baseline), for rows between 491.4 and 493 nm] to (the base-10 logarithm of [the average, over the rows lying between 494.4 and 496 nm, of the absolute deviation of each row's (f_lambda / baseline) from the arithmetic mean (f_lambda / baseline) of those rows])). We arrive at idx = -997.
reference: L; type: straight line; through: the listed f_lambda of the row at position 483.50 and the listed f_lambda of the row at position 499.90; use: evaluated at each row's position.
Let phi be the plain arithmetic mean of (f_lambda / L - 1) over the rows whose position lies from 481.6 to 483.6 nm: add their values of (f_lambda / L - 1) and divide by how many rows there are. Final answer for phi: -0.02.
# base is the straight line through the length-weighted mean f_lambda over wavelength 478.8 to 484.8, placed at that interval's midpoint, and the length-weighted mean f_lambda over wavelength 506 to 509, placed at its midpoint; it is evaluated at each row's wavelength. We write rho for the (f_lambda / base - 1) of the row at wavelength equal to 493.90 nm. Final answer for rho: -0.023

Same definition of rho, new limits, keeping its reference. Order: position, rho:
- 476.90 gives -0.003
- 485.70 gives -0.107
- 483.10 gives -0.006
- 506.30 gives -0.003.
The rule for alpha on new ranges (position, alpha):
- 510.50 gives 13.80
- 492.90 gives 14.10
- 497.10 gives 14.10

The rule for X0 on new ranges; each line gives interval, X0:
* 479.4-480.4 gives 479.50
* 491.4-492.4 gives 491.50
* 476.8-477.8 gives 476.90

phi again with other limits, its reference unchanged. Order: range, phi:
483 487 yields -0.10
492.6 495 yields -0.01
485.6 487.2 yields -0.20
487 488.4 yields -0.05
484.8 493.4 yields -0.06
